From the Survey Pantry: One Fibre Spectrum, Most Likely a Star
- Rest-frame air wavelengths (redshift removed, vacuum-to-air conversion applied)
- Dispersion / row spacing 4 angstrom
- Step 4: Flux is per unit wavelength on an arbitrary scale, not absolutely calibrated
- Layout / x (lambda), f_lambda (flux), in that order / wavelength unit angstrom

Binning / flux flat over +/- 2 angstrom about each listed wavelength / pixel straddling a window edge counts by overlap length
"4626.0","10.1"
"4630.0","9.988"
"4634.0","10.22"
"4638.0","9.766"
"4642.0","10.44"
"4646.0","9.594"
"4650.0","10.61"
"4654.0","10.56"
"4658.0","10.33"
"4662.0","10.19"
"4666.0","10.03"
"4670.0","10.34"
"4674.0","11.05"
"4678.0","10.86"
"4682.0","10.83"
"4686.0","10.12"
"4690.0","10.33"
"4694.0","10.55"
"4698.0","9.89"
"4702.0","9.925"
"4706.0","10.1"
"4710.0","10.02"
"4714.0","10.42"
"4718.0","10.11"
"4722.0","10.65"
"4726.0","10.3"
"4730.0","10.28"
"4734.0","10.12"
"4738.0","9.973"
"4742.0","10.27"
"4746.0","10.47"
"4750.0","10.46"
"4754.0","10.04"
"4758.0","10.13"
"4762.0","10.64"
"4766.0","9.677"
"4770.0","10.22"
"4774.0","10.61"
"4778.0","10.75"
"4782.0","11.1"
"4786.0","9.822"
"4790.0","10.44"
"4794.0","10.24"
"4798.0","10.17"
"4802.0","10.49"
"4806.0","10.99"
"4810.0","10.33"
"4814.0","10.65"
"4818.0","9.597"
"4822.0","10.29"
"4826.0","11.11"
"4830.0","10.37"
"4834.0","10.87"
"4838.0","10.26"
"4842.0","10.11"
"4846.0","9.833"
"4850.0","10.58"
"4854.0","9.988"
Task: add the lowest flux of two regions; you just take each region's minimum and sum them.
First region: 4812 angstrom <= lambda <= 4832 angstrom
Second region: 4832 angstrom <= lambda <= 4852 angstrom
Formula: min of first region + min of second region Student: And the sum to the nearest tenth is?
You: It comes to 19.4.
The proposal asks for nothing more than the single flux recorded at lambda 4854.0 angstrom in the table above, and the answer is 9.988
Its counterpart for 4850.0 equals 10.58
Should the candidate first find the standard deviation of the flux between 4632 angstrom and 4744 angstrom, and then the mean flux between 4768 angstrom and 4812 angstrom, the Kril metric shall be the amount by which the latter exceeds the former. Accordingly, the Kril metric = 10.1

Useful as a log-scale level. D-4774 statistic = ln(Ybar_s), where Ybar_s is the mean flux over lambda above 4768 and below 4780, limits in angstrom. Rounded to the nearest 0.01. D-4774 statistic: 2.35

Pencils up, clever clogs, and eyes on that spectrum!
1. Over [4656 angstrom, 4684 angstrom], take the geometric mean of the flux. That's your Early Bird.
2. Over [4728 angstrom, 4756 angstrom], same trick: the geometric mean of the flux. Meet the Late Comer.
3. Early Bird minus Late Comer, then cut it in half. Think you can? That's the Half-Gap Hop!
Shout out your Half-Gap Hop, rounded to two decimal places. 0.14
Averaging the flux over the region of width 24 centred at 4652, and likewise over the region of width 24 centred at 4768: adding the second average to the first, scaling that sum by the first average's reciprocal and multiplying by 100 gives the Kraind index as 200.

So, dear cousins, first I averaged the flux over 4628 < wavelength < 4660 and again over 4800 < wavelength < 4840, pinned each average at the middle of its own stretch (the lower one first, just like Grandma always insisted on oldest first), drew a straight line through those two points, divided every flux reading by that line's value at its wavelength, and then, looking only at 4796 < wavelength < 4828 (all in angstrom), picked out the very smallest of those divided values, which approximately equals 0.915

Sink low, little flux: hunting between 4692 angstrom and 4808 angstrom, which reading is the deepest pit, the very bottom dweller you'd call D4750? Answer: 9.677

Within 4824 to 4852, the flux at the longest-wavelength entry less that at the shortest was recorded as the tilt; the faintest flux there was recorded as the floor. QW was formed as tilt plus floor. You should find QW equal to 9.3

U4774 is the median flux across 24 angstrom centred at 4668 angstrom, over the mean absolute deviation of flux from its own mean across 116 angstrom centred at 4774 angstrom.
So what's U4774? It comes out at 36.4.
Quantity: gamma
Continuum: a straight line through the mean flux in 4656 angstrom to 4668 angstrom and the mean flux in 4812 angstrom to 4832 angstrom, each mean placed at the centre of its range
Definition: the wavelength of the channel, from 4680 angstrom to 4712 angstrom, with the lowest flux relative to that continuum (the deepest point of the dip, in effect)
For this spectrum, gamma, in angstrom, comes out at 4698.0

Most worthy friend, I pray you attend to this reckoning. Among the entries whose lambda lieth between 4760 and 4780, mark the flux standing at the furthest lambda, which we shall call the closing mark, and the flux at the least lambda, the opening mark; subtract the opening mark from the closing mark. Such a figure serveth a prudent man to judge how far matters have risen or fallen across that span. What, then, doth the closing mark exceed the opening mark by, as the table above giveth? 0.11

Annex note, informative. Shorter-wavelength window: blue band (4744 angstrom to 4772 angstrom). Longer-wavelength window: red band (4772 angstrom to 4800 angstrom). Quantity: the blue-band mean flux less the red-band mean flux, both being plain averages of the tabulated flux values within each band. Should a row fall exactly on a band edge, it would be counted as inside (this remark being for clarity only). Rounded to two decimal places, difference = -0.21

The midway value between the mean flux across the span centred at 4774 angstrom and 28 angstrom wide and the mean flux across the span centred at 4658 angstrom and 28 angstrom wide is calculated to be 10.32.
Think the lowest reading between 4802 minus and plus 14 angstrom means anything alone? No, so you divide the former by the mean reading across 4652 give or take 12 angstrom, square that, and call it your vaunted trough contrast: 0.98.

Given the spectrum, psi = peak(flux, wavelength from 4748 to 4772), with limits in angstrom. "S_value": 10.64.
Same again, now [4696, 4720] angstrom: 10.42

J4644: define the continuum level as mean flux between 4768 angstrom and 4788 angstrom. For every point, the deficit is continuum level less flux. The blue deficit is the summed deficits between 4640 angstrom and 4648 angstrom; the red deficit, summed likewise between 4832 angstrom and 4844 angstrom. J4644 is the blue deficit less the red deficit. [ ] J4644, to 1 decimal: 0.7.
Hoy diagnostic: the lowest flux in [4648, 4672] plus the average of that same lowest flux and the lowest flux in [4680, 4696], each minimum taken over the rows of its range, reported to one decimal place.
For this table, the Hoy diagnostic 20.1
